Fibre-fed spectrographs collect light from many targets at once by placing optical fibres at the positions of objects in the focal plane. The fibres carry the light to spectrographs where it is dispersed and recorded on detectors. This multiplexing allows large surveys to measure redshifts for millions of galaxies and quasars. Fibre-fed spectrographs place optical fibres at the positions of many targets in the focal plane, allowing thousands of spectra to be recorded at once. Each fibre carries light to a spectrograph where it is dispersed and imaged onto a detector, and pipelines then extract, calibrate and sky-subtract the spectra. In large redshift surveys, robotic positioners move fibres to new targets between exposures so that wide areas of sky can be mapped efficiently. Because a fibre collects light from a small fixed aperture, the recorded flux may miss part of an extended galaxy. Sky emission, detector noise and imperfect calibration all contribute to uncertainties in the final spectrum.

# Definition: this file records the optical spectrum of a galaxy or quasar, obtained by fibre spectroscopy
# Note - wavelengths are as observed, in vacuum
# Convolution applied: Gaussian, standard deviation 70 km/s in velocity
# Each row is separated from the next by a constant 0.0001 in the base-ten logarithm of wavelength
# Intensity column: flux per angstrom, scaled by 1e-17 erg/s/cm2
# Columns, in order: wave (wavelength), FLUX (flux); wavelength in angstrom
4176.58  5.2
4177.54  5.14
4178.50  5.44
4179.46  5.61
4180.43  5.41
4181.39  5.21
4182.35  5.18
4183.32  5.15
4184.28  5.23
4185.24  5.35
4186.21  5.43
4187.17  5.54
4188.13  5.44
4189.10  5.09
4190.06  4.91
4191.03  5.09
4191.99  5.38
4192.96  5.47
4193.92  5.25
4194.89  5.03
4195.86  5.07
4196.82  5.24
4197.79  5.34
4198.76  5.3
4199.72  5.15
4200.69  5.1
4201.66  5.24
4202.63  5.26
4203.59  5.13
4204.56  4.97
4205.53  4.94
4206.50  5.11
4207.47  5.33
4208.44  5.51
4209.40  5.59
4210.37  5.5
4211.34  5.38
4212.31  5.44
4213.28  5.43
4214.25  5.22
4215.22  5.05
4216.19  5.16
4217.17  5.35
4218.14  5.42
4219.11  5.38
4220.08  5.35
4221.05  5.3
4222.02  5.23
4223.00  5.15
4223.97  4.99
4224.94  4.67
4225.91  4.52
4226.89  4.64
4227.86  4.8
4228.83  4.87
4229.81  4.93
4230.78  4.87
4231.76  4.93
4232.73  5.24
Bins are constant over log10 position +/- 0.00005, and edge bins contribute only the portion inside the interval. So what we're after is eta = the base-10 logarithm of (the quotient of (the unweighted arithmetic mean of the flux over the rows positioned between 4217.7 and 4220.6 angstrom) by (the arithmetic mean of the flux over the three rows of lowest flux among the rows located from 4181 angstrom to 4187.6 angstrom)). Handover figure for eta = 0.017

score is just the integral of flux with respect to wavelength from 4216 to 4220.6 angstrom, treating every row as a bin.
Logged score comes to 24.6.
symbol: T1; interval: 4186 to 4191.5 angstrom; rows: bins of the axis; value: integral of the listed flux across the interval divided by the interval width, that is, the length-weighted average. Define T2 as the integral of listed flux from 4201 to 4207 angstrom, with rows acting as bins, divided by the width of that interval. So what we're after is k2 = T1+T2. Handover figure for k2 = 10.35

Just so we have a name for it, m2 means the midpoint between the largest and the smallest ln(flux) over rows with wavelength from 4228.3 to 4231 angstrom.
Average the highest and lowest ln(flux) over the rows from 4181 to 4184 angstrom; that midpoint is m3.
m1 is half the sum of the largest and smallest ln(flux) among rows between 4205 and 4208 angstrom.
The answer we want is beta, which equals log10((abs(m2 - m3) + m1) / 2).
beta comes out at -0.073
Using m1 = 1.64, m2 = 1.59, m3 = 1.645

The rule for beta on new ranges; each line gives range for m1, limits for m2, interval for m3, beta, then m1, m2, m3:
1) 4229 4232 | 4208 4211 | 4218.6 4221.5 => -0.090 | 1.59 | 1.71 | 1.675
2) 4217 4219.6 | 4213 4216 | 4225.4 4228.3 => -0.046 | 1.68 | 1.66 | 1.539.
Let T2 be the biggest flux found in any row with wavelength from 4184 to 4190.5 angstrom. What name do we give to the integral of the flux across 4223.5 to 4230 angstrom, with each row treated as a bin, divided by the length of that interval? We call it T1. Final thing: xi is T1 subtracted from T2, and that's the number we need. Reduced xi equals 0.77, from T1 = 4.8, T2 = 5.54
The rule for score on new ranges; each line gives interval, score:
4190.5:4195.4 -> 25.6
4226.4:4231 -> 22.2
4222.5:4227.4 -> 23.5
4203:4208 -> 25.5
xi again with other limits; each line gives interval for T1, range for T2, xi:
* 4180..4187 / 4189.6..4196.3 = 0.18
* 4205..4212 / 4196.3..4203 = 0.00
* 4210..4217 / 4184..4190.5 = 0.24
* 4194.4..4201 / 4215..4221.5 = 0.25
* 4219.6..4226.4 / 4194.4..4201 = 0.31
